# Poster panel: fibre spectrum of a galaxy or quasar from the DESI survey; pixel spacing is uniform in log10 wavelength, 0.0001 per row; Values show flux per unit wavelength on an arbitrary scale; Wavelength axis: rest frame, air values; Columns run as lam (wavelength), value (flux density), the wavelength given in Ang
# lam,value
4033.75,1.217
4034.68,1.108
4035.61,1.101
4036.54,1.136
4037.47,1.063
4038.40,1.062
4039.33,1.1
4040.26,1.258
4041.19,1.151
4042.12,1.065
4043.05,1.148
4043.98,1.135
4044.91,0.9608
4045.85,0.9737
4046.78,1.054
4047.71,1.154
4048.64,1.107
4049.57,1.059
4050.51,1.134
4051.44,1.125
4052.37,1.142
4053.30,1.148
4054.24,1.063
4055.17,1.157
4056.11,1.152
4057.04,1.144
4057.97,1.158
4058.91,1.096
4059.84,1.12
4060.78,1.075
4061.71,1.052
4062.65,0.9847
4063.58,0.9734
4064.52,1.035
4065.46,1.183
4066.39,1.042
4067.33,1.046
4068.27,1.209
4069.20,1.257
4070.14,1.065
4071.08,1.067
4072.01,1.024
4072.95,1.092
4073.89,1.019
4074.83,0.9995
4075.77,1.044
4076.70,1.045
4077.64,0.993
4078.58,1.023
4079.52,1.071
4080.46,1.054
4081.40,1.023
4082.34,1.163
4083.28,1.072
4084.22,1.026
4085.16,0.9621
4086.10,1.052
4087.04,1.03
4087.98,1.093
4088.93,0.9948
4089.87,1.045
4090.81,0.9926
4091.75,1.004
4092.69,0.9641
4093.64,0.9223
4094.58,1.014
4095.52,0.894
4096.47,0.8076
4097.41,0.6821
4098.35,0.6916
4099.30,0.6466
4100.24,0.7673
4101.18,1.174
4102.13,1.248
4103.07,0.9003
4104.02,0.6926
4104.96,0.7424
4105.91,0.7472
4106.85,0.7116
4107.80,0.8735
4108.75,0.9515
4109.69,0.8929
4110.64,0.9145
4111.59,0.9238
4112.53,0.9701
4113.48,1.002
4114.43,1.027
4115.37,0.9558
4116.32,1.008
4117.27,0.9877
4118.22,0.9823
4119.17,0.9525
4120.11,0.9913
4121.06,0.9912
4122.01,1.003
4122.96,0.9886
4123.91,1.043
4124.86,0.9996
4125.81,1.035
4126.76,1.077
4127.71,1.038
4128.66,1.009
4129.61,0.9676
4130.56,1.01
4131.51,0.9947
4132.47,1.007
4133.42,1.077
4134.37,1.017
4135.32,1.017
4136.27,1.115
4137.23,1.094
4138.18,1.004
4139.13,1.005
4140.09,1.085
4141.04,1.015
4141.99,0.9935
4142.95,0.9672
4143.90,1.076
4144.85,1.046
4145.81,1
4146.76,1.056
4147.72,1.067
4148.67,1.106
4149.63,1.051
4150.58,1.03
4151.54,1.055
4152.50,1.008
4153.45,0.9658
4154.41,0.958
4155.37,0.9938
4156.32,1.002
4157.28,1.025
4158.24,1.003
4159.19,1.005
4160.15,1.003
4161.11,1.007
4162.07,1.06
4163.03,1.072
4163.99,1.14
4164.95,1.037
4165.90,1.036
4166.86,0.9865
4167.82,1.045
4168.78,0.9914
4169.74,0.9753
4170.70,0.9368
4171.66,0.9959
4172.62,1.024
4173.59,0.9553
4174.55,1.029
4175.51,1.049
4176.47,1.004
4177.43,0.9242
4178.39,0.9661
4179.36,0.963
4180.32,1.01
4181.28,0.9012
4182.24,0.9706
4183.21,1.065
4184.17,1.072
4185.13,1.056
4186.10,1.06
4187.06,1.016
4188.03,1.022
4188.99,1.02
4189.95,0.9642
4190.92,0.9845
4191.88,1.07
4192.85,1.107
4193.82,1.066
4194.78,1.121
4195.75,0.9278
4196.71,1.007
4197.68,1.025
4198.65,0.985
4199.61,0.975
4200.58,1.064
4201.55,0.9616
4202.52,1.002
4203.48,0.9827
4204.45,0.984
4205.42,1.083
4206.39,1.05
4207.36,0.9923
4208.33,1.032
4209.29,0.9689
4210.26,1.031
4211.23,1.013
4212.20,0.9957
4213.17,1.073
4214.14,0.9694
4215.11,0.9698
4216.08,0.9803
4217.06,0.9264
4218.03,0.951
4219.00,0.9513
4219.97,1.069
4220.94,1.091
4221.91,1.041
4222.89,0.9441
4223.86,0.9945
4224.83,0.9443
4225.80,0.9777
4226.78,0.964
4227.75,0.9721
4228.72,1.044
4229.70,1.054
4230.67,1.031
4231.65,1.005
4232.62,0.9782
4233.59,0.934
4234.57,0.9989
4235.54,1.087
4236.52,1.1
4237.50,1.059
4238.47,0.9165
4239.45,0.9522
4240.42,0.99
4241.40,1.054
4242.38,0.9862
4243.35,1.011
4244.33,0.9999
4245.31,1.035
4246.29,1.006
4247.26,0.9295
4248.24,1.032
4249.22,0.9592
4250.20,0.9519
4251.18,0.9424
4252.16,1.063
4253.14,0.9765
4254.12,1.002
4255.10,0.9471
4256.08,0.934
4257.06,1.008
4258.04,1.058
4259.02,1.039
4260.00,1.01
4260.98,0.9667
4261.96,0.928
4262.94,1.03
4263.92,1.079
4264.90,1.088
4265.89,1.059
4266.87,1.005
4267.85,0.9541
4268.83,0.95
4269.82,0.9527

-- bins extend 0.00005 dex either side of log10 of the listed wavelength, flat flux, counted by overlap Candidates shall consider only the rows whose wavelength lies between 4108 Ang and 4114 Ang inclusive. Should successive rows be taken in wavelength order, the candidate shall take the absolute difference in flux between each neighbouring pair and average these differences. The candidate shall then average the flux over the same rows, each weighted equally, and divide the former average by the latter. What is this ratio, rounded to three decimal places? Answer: 0.036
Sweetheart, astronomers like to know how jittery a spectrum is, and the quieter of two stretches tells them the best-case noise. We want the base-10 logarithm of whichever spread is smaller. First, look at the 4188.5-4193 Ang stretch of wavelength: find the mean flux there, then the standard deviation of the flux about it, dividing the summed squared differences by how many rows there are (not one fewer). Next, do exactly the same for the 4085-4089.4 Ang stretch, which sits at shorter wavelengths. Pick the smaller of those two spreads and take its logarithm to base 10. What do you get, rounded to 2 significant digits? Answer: -1.3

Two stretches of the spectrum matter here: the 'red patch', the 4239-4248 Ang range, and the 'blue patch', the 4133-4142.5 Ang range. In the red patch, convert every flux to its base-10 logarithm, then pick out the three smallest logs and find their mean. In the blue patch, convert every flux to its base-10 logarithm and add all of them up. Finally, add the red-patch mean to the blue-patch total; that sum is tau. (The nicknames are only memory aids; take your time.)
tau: 0.16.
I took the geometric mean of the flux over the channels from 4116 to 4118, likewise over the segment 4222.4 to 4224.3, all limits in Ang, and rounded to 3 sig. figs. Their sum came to 1.97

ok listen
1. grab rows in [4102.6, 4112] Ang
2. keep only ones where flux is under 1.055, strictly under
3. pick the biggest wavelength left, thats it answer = 4111.59 Ang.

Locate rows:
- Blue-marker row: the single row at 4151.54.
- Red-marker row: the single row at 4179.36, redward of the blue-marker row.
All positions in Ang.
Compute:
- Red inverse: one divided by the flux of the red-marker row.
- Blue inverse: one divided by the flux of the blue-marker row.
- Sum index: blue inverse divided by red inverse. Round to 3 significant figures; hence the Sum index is 0.913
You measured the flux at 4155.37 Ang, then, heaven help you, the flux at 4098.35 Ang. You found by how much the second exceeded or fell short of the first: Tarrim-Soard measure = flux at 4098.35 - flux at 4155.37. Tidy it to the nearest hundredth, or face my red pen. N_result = -0.30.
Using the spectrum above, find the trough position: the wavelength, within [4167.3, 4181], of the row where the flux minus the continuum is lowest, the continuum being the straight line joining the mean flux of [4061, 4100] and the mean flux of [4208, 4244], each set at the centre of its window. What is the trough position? 4177.43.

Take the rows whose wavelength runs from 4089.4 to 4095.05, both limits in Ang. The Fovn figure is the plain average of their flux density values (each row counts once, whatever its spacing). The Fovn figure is 0.99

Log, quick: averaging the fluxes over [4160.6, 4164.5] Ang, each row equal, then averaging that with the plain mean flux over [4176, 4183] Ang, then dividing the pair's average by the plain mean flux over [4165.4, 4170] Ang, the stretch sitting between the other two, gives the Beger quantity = 1.01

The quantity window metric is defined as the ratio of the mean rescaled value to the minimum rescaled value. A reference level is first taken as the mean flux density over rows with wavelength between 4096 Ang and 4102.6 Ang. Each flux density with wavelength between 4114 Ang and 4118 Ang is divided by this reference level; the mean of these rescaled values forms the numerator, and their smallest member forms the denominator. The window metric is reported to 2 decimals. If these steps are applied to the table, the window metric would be 1.04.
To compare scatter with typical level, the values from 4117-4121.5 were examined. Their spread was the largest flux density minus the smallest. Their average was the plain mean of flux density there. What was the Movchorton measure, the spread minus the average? -0.94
